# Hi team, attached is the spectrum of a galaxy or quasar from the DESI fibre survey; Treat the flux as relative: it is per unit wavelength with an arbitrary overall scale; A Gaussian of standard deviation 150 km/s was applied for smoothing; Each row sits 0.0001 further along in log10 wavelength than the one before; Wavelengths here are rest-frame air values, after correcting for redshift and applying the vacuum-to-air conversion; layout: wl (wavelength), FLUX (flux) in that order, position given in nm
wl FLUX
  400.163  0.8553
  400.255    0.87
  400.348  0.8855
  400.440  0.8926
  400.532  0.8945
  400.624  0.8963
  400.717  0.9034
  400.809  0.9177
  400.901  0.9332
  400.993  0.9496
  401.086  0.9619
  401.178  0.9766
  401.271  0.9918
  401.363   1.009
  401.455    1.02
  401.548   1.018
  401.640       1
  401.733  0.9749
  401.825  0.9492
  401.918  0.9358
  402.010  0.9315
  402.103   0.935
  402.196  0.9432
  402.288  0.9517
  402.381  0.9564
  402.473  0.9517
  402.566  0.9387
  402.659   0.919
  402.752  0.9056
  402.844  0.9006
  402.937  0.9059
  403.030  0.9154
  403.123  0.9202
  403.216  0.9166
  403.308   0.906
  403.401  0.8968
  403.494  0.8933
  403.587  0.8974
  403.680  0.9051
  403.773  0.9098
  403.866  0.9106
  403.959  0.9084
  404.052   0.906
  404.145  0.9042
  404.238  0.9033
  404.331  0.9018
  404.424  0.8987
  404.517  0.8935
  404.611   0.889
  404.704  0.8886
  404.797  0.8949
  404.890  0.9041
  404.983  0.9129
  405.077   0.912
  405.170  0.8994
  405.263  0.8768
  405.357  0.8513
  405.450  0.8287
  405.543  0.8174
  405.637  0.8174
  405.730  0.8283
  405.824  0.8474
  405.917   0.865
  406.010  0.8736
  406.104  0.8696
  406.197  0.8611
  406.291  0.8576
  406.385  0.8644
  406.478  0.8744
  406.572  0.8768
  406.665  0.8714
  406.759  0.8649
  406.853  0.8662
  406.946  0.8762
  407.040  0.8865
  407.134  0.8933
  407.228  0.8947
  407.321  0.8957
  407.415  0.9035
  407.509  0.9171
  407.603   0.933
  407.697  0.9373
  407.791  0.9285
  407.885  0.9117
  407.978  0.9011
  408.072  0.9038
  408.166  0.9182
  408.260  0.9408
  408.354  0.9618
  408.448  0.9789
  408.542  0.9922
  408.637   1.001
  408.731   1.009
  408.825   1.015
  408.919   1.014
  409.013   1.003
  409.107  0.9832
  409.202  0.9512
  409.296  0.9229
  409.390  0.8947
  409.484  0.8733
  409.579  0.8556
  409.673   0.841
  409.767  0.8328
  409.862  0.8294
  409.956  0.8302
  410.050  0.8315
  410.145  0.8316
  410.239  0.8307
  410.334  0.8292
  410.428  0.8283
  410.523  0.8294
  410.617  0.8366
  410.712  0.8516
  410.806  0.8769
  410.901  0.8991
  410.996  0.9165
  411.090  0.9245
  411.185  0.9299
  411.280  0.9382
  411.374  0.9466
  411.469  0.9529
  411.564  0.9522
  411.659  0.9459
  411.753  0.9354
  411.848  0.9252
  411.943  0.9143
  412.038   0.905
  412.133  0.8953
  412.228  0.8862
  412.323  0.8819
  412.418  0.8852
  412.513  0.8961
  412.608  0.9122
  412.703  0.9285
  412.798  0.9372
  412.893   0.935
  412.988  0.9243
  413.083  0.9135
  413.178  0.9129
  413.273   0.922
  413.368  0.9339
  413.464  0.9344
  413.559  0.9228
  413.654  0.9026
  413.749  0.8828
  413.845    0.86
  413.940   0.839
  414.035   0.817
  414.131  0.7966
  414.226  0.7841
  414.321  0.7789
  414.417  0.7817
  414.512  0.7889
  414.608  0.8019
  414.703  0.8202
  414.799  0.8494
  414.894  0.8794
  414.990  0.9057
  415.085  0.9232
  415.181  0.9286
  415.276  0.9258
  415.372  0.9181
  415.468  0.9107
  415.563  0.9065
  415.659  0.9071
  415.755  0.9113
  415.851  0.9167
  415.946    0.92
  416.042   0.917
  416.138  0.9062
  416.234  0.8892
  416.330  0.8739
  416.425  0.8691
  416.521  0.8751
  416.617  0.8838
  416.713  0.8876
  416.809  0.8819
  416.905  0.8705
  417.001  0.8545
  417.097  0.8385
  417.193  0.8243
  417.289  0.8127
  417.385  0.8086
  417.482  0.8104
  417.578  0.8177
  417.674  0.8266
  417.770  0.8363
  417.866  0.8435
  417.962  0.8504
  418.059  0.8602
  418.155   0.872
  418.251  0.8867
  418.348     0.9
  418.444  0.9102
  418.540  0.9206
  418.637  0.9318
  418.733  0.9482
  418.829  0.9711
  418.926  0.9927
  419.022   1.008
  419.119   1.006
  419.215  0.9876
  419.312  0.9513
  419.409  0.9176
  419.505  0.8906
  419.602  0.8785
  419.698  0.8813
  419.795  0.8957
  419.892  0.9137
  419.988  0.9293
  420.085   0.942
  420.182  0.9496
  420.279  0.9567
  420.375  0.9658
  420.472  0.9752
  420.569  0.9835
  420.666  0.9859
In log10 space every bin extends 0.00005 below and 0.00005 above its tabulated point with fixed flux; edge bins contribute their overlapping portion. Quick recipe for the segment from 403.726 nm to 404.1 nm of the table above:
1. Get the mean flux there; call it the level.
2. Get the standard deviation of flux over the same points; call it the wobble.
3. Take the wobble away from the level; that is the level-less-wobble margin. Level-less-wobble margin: 0.907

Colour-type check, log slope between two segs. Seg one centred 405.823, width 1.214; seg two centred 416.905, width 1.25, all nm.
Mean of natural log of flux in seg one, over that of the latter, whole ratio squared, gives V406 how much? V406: 1.0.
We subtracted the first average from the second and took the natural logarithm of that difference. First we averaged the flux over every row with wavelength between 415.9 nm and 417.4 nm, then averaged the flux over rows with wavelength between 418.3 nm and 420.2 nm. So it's -2.7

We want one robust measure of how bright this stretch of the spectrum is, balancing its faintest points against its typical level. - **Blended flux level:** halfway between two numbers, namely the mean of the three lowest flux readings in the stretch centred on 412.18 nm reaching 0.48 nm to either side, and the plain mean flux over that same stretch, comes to 0.894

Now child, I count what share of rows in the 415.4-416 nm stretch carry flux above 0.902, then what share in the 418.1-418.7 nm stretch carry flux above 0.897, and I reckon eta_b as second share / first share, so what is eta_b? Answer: 0.67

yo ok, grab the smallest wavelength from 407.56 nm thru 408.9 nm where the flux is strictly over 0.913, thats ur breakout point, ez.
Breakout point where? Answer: 407.603 nm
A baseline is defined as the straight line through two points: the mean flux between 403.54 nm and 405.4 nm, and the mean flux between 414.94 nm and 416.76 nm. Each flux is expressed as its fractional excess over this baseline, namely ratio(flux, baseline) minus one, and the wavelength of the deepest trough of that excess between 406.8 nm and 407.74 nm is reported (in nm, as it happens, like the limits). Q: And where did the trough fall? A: 406.853 nm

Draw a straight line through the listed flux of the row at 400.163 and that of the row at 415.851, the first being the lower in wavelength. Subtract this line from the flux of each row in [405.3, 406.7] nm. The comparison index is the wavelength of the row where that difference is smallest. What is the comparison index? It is 405.637 nm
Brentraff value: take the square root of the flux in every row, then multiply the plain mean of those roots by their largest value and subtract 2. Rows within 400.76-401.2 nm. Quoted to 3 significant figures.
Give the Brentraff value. -1.04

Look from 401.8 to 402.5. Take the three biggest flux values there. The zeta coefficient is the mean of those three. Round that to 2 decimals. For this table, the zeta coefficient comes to 0.95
